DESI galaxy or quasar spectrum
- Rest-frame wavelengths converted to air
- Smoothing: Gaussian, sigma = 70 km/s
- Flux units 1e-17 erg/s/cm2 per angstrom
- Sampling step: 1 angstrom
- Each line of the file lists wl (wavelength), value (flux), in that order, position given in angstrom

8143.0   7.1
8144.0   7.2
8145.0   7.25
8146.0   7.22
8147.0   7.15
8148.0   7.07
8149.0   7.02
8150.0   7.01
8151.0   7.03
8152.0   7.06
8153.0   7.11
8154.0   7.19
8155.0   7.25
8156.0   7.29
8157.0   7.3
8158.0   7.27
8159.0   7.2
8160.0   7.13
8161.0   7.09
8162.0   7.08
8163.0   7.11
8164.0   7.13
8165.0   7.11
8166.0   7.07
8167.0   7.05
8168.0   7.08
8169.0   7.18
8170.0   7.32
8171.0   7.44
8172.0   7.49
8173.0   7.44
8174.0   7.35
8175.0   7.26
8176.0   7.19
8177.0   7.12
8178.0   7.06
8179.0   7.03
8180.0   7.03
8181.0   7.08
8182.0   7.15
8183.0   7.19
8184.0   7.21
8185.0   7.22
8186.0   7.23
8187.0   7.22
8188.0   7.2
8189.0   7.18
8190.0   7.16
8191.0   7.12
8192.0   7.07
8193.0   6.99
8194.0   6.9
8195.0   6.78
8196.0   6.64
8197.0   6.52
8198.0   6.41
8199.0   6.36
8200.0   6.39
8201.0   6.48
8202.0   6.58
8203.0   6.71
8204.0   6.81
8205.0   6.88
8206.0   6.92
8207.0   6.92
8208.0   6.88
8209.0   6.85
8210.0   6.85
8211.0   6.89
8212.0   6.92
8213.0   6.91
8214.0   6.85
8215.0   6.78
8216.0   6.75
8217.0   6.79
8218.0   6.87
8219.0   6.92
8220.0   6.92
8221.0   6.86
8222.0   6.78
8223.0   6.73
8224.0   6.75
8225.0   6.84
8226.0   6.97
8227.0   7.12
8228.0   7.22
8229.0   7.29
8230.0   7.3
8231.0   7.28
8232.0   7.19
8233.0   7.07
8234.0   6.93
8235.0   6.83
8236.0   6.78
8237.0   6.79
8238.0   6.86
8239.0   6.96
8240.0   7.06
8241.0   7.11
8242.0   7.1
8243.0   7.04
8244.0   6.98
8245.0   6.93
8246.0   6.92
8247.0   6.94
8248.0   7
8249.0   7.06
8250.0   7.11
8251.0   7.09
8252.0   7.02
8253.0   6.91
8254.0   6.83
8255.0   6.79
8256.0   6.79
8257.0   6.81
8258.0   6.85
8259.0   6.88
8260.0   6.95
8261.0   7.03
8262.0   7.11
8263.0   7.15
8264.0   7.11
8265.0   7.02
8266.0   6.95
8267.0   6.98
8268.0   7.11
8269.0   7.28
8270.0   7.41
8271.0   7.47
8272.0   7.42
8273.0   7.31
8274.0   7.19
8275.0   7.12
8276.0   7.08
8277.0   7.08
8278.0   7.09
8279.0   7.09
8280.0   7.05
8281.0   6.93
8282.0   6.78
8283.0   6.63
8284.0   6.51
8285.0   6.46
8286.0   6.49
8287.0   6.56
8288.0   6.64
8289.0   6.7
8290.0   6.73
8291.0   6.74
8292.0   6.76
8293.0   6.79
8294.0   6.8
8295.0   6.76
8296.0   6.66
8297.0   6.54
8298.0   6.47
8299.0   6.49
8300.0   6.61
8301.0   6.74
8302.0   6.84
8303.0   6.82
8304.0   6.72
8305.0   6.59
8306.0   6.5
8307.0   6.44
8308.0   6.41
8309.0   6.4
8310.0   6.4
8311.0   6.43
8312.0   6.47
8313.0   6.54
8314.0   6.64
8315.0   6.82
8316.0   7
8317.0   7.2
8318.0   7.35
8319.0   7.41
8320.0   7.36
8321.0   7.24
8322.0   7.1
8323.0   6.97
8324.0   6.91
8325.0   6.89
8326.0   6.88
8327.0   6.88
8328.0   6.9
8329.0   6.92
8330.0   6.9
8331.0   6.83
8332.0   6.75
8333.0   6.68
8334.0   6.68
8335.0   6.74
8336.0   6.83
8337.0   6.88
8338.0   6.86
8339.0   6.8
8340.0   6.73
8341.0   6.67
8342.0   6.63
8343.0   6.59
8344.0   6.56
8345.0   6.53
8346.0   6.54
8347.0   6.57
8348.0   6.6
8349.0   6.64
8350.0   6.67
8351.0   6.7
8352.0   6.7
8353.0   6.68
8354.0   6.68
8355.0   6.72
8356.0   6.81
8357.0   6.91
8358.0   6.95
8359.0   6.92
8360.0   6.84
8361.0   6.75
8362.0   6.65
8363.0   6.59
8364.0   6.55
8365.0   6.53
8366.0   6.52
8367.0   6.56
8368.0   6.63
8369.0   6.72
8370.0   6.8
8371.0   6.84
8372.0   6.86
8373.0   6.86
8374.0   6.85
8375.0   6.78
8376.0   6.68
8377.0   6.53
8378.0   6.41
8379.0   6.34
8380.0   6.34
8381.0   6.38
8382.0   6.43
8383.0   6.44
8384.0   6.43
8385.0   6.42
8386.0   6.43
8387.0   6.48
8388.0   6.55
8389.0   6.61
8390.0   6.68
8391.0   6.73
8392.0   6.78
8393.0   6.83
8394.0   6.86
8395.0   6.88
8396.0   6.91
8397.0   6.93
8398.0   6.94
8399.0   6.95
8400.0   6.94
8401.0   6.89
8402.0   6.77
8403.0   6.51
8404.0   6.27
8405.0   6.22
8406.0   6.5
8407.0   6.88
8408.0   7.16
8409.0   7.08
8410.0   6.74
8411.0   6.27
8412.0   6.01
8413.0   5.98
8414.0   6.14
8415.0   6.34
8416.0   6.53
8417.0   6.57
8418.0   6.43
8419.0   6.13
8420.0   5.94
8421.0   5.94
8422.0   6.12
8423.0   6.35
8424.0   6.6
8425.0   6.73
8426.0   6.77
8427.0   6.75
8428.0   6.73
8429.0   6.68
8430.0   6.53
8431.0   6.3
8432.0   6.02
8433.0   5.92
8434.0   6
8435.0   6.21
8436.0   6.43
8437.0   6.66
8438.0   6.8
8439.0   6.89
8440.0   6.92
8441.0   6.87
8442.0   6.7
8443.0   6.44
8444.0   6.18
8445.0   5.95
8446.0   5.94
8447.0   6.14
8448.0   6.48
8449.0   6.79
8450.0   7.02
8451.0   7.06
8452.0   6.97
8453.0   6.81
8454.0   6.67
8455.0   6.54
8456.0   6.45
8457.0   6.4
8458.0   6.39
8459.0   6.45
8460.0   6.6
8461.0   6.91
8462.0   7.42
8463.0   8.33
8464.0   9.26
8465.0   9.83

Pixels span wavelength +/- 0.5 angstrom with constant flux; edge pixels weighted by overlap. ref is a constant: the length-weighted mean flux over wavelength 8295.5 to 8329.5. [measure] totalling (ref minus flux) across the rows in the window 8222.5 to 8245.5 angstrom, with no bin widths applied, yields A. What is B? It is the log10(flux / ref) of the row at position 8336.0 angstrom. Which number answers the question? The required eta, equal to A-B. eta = -5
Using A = -5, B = 0.003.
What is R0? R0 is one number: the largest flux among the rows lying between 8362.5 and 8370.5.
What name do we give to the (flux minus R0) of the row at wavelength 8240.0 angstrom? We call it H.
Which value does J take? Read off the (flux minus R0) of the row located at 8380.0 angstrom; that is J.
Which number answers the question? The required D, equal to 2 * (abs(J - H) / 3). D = 0.48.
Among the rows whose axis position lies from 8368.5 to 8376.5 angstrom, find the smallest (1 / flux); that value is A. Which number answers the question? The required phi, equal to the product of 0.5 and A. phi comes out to 0.0729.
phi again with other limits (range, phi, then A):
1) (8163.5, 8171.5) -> 0.0672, 0.1344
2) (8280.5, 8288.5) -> 0.0722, 0.1443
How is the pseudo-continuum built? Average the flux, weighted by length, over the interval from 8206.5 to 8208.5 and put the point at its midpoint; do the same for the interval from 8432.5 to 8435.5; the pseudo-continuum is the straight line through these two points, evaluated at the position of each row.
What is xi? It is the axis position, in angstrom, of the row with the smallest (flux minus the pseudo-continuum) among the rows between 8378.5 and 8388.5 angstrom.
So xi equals 8379.0 angstrom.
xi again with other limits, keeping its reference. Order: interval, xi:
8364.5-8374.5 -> 8366.0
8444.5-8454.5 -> 8446.0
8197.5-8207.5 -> 8199.0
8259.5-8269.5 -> 8260.0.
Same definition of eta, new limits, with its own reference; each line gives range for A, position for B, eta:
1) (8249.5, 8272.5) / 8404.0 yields -6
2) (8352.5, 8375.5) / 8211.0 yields 1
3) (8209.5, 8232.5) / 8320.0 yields -4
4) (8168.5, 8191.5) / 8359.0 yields -10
